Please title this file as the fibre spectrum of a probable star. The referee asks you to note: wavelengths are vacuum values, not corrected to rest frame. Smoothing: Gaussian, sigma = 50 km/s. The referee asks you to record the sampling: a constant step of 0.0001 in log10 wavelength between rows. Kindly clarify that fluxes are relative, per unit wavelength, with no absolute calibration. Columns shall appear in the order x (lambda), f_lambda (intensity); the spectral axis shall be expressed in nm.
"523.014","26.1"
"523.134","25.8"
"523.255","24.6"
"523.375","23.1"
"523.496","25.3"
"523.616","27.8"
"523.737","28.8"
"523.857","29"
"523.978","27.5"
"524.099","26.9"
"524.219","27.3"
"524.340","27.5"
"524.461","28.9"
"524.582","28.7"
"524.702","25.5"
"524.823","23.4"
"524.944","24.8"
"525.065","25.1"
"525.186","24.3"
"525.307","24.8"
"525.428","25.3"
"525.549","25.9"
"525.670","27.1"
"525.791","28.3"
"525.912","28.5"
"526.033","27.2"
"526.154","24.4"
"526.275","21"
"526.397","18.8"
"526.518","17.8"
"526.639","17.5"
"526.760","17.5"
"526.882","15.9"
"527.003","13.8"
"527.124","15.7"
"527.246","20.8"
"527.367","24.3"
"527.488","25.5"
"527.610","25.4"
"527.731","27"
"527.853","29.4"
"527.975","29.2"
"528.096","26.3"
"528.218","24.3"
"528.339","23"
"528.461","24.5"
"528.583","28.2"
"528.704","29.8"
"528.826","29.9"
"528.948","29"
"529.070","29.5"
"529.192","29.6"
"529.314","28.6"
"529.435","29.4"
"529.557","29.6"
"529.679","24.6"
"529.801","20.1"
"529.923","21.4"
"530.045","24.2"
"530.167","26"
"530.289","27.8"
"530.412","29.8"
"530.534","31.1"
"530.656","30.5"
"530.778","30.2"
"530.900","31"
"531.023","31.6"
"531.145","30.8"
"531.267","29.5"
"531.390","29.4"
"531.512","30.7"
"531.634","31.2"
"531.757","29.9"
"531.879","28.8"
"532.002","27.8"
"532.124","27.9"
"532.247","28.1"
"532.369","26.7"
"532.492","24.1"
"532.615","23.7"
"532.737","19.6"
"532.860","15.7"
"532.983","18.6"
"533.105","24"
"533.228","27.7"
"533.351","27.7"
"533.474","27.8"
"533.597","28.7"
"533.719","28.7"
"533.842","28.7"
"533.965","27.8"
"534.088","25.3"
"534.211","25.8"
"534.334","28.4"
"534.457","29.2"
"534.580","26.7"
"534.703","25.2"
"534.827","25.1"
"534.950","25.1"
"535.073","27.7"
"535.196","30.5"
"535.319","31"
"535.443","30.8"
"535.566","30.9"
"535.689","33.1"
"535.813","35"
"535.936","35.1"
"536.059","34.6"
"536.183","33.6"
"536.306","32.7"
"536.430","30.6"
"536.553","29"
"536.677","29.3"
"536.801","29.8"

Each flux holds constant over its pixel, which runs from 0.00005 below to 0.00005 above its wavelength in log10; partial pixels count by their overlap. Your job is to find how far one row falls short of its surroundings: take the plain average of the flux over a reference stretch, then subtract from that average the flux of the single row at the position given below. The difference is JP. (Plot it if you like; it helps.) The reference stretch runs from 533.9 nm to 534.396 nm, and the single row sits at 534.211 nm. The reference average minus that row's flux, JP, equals 1.0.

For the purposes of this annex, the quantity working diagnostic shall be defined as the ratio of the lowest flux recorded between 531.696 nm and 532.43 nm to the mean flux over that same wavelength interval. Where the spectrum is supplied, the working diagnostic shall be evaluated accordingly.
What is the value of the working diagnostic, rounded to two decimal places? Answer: 0.95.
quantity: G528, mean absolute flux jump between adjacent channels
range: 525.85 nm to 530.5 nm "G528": 1.8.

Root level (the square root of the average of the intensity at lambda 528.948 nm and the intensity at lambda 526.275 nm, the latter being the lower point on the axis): 5.00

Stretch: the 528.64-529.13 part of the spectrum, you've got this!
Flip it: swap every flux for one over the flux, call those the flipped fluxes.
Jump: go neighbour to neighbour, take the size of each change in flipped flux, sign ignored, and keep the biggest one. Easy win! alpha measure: 0.0010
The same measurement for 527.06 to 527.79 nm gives 0.0156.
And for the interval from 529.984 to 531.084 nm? 0.0029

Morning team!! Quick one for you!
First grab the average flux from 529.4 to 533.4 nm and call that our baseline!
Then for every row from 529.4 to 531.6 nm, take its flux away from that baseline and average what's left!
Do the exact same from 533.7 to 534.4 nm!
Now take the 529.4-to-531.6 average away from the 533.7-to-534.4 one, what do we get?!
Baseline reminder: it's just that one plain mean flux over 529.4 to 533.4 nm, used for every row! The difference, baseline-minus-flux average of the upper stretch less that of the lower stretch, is 0.8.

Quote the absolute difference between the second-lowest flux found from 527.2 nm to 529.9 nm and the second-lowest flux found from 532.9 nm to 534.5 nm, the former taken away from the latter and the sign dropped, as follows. 3.2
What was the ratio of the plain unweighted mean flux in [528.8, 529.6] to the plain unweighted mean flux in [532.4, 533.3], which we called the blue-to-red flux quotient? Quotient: 1.3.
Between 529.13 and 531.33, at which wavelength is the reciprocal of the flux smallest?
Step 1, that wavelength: 531.023 nm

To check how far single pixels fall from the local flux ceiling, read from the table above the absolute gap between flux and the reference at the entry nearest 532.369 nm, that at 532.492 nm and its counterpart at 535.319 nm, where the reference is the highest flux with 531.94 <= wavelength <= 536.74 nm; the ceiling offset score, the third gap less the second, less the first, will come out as -15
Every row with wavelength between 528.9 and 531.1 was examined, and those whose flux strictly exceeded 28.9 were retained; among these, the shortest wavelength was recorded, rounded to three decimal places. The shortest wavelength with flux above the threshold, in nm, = 528.948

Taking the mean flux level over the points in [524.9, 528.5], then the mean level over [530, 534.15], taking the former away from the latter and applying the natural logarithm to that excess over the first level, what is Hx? 1.4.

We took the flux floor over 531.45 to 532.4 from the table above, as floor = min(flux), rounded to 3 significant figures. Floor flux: 26.7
